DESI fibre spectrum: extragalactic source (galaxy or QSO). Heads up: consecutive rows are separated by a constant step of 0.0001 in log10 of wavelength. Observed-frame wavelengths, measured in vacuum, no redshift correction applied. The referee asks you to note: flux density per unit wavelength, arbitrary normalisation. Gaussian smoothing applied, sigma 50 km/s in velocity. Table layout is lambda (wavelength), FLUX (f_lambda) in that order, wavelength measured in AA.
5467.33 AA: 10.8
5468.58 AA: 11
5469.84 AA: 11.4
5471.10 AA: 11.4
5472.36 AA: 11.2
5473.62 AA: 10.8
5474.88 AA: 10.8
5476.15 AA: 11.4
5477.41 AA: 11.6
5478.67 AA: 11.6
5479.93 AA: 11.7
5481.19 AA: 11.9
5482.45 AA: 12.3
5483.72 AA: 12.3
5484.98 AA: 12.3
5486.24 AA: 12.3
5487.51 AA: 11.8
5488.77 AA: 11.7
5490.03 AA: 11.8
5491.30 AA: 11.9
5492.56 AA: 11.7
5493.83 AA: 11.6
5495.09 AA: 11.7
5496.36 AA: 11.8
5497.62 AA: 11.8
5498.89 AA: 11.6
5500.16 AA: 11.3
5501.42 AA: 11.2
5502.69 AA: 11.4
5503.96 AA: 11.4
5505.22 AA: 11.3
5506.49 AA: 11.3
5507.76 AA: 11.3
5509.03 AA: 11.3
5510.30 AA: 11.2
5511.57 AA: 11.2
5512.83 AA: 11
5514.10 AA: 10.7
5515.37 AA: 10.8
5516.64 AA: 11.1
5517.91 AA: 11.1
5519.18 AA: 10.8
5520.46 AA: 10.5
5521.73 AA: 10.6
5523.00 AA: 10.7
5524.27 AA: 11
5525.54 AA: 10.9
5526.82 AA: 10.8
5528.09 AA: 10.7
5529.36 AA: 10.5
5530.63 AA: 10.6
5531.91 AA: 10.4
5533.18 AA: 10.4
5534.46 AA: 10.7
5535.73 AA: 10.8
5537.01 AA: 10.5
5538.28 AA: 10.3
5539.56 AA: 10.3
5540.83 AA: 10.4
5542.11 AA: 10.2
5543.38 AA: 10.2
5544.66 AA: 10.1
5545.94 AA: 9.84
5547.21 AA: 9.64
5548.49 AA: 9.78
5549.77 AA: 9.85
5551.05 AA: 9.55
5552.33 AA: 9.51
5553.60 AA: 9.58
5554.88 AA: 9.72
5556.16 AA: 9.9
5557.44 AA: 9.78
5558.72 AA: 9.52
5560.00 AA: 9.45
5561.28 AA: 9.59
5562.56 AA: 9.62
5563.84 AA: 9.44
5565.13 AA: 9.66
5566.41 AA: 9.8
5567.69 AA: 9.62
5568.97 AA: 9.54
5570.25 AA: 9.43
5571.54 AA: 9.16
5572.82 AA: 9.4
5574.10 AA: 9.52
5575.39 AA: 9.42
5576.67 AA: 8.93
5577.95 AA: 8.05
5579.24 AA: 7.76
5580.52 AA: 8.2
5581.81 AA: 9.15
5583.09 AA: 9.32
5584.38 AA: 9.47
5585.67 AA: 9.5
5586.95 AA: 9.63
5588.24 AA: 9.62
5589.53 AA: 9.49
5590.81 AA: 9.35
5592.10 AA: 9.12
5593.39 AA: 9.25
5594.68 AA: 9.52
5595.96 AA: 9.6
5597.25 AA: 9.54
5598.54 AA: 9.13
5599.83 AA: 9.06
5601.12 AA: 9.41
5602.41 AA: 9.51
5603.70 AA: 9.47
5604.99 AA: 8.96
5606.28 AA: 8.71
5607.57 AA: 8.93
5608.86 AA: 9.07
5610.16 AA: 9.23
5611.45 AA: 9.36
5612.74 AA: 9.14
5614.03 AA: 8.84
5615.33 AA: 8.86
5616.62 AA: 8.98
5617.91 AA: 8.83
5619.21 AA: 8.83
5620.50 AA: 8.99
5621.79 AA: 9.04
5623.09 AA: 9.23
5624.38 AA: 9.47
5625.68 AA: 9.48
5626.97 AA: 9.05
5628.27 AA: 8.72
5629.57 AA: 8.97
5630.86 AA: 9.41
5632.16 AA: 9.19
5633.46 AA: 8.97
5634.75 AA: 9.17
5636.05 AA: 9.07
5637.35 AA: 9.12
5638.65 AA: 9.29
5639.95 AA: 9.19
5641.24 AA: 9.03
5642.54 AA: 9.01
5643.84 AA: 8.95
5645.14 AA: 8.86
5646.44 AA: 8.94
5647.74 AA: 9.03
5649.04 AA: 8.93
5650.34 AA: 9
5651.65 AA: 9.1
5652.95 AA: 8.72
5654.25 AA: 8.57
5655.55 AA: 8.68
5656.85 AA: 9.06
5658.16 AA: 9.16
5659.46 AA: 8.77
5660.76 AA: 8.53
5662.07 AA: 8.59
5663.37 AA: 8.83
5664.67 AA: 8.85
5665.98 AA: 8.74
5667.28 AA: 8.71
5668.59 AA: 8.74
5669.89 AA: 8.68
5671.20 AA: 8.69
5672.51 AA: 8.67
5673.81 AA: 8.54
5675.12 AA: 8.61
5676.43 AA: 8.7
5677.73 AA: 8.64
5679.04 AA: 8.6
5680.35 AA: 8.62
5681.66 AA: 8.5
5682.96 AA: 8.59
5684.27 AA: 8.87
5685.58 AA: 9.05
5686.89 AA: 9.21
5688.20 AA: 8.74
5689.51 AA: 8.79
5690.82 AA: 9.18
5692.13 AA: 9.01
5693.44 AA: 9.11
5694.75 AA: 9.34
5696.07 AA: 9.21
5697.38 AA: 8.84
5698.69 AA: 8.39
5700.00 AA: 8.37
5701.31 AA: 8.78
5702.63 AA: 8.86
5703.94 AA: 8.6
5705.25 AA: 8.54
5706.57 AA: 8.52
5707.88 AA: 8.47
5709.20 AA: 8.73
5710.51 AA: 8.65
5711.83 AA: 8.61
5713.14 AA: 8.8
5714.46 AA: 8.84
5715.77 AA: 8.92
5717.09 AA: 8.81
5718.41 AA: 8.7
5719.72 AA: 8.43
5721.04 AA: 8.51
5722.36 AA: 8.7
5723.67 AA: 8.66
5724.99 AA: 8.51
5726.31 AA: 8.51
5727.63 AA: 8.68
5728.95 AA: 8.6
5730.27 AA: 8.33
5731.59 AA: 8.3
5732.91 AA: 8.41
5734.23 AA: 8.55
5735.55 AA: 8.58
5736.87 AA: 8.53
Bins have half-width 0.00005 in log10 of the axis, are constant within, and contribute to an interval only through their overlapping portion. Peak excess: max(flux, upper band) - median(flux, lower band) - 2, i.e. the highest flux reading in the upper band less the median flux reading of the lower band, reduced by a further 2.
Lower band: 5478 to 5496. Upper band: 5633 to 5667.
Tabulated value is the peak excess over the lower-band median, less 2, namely -4.5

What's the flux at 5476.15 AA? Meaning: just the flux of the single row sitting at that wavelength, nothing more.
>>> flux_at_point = 11.4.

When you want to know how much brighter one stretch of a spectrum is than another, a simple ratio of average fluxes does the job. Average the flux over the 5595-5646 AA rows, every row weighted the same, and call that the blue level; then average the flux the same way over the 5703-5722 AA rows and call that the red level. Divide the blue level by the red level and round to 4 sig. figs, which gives 1.054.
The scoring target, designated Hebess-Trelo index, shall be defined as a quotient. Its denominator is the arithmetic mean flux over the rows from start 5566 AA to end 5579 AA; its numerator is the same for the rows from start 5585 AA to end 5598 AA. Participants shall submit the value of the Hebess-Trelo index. 1.02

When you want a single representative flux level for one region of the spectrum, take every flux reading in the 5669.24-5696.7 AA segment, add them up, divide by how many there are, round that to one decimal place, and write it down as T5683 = 8.8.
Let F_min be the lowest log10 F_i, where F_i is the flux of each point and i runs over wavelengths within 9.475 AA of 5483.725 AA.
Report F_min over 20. 0.0517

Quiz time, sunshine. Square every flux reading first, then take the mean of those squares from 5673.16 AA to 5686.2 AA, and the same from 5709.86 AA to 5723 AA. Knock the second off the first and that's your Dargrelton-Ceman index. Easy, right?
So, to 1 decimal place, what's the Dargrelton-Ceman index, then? -0.4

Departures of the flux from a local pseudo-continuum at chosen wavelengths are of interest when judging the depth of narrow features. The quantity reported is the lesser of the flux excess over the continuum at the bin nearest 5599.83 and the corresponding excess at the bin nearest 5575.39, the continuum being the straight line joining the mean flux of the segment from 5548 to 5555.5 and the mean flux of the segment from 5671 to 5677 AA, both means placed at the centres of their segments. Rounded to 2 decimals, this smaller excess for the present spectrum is -0.20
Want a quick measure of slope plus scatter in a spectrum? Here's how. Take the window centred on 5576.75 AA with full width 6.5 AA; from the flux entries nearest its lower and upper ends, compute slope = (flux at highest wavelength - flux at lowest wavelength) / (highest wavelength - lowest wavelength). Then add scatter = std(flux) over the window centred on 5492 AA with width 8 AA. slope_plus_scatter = -0.2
